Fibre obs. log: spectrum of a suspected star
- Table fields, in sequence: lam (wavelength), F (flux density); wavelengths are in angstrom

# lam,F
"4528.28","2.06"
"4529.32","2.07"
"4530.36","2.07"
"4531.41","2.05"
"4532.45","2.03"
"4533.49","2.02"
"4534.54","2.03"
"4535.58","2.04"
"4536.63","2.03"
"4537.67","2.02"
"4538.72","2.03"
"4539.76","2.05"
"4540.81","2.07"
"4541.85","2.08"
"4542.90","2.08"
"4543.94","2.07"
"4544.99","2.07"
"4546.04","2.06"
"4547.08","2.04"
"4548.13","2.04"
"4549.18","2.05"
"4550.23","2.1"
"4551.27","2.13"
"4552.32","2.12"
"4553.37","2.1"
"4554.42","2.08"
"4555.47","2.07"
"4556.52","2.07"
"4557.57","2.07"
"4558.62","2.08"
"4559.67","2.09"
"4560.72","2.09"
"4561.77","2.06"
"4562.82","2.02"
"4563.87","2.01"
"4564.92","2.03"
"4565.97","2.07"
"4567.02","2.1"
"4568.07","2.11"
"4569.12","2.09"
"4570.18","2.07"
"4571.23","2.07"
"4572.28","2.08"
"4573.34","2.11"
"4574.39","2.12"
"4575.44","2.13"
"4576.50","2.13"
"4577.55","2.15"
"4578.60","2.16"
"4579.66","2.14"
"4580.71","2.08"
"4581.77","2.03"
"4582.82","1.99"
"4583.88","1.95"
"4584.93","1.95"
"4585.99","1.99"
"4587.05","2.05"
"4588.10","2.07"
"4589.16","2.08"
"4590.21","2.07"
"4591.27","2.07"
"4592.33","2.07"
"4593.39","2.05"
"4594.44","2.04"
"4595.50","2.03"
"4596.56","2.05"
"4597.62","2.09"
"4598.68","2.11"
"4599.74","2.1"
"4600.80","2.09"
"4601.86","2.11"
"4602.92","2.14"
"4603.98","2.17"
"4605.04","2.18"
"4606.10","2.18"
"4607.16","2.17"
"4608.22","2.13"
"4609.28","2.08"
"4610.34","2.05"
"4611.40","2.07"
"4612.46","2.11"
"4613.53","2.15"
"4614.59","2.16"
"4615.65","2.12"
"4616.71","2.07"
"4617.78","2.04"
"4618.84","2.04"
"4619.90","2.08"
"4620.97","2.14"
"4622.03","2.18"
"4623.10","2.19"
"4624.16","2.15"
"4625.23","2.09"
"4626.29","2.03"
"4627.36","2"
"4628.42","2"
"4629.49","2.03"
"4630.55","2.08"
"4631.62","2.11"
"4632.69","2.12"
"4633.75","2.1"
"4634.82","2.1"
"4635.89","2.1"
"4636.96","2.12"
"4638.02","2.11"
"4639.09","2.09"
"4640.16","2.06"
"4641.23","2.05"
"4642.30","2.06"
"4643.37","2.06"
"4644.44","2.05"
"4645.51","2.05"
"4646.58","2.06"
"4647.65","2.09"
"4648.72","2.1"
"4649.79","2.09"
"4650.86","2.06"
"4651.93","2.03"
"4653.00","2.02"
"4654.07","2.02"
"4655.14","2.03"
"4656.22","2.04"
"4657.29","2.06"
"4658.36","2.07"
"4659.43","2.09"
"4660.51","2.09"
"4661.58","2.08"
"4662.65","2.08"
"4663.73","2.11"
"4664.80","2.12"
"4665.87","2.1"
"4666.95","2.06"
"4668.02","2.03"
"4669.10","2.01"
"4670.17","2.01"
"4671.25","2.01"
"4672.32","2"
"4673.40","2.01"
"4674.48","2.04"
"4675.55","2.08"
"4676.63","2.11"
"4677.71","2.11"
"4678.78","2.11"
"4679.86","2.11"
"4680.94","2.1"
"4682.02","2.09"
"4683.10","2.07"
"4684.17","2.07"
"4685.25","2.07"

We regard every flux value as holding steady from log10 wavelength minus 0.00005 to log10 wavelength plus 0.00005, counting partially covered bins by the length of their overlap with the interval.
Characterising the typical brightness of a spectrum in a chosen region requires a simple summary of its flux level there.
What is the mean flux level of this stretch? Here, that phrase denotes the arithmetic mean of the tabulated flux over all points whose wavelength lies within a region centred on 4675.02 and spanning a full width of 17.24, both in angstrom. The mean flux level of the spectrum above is 2.06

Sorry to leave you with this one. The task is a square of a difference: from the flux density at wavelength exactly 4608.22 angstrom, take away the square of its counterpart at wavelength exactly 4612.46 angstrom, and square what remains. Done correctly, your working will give 5.4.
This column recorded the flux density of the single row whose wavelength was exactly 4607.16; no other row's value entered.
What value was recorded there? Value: 2.17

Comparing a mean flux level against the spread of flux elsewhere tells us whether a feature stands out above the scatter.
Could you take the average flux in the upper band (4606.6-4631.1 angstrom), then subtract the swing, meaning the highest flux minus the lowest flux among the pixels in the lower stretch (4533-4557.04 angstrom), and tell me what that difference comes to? 1.98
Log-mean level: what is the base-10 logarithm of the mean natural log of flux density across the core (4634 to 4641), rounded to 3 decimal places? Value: -0.131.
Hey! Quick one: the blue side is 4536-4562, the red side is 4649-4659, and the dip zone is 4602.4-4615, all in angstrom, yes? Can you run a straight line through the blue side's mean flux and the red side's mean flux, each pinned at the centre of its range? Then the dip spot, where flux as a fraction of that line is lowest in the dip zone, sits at 4610.34 angstrom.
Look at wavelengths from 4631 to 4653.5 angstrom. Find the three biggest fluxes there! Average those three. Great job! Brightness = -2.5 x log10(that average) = -0.8141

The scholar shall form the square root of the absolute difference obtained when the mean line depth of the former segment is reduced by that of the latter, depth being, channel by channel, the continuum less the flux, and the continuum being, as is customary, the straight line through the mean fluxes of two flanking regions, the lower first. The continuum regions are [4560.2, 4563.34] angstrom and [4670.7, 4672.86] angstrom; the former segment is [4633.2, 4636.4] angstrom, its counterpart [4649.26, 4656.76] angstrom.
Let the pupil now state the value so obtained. 0.22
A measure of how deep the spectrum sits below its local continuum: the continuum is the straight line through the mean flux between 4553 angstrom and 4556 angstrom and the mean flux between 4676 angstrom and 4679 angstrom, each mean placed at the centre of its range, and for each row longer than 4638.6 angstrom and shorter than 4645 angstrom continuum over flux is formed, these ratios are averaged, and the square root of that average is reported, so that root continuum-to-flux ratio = 1.01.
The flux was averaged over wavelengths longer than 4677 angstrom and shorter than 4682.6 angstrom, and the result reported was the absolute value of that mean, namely 2.10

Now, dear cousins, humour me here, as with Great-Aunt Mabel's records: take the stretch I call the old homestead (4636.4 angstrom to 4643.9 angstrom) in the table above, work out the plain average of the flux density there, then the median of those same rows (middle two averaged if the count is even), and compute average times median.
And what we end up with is 4.28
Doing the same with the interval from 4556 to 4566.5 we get 4.26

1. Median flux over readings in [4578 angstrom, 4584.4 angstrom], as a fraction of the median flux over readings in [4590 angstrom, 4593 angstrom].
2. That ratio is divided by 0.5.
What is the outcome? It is 1.986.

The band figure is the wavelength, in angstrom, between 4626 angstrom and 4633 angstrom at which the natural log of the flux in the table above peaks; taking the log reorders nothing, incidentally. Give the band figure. 4632.69 angstrom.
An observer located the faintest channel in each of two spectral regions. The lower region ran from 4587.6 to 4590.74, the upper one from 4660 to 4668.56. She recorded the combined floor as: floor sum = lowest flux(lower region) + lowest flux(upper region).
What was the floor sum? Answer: 4.10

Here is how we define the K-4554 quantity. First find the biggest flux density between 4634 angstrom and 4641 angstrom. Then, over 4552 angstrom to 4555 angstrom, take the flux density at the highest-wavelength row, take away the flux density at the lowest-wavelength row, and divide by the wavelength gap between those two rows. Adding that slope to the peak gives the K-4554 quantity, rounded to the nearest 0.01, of 2.10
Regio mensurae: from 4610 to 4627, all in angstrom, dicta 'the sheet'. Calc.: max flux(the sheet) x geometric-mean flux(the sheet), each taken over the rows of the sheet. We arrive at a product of 4.61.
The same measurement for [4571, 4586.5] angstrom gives 4.47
